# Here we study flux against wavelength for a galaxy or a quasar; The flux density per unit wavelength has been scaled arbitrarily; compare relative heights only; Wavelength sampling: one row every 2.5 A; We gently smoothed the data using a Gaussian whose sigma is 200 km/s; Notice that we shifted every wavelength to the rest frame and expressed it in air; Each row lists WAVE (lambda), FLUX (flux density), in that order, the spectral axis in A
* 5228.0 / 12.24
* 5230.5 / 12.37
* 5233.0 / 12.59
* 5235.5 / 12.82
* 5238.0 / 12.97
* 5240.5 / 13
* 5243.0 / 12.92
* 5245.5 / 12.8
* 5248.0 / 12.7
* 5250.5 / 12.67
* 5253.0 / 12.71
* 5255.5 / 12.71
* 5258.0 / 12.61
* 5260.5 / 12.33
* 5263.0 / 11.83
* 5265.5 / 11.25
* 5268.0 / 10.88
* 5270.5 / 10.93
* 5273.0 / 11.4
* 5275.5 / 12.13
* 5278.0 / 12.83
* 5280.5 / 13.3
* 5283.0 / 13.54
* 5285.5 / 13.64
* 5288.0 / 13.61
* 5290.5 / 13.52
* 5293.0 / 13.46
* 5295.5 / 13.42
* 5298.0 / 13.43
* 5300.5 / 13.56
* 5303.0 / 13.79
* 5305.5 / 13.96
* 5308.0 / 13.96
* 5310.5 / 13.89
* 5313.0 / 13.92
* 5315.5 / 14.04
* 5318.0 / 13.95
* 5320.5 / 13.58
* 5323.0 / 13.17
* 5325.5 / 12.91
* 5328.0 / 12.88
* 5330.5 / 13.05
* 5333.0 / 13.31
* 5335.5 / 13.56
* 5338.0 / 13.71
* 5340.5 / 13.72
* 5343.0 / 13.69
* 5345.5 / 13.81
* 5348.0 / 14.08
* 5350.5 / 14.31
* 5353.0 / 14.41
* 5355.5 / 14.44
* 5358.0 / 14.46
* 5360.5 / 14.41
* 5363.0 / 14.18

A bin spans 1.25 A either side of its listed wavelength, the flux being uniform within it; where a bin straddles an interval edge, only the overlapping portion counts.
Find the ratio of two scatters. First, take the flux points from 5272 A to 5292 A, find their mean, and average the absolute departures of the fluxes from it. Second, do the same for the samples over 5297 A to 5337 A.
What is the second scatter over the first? 0.5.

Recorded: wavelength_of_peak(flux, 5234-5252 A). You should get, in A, 5240.5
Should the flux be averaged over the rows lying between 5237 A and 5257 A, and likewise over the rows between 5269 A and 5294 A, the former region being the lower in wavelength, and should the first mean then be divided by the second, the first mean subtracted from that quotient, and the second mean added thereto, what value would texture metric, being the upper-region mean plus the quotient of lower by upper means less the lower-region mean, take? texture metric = 1.0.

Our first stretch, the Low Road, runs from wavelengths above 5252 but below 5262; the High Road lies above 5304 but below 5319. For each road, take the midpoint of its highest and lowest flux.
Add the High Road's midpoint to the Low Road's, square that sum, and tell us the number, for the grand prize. 701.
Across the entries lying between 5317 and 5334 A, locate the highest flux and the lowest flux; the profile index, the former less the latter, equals 1.1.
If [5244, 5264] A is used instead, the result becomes 1.0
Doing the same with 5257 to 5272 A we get 1.7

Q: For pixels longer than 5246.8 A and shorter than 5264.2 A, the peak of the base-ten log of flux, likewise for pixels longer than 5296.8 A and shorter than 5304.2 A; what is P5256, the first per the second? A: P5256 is 0.969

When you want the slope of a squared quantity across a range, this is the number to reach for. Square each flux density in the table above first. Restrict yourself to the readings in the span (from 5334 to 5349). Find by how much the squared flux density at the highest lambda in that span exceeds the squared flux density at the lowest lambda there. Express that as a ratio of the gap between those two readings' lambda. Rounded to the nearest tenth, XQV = 1.1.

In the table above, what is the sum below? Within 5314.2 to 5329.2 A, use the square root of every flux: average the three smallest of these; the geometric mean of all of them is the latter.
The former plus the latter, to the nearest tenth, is 7.3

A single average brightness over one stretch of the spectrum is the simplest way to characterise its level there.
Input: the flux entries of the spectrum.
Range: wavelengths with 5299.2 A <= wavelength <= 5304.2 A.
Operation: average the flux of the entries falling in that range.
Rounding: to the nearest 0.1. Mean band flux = 13.7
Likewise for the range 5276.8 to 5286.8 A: 13.3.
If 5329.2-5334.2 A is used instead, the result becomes 13.2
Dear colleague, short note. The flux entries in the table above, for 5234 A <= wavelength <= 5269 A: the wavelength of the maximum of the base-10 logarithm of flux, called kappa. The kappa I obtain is 5240.5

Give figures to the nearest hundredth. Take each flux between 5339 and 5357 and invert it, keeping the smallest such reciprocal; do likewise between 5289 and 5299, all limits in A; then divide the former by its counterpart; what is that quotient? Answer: 0.94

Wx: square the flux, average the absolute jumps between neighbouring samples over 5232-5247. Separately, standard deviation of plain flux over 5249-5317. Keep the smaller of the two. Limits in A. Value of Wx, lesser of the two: 1.0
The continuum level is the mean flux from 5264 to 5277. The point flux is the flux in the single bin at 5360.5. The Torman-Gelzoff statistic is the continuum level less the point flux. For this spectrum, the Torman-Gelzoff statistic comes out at -3.1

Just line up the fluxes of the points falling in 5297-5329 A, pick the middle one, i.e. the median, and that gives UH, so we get 13.8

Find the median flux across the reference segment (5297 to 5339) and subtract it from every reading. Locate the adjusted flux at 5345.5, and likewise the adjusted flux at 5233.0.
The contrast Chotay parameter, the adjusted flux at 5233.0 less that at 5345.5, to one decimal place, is -1.2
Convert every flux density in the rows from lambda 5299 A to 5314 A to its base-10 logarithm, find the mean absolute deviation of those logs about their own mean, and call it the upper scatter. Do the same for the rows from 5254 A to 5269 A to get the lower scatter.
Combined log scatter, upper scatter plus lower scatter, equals 0.026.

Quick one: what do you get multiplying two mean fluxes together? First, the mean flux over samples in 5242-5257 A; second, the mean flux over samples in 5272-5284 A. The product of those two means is 161.2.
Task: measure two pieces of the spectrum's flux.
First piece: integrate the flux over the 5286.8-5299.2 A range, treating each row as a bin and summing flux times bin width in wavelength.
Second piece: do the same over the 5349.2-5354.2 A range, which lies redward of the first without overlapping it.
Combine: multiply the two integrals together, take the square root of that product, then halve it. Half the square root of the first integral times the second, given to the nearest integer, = 55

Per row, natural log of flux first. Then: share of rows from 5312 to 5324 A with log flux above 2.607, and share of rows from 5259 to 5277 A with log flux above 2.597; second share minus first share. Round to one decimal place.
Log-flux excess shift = -0.8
